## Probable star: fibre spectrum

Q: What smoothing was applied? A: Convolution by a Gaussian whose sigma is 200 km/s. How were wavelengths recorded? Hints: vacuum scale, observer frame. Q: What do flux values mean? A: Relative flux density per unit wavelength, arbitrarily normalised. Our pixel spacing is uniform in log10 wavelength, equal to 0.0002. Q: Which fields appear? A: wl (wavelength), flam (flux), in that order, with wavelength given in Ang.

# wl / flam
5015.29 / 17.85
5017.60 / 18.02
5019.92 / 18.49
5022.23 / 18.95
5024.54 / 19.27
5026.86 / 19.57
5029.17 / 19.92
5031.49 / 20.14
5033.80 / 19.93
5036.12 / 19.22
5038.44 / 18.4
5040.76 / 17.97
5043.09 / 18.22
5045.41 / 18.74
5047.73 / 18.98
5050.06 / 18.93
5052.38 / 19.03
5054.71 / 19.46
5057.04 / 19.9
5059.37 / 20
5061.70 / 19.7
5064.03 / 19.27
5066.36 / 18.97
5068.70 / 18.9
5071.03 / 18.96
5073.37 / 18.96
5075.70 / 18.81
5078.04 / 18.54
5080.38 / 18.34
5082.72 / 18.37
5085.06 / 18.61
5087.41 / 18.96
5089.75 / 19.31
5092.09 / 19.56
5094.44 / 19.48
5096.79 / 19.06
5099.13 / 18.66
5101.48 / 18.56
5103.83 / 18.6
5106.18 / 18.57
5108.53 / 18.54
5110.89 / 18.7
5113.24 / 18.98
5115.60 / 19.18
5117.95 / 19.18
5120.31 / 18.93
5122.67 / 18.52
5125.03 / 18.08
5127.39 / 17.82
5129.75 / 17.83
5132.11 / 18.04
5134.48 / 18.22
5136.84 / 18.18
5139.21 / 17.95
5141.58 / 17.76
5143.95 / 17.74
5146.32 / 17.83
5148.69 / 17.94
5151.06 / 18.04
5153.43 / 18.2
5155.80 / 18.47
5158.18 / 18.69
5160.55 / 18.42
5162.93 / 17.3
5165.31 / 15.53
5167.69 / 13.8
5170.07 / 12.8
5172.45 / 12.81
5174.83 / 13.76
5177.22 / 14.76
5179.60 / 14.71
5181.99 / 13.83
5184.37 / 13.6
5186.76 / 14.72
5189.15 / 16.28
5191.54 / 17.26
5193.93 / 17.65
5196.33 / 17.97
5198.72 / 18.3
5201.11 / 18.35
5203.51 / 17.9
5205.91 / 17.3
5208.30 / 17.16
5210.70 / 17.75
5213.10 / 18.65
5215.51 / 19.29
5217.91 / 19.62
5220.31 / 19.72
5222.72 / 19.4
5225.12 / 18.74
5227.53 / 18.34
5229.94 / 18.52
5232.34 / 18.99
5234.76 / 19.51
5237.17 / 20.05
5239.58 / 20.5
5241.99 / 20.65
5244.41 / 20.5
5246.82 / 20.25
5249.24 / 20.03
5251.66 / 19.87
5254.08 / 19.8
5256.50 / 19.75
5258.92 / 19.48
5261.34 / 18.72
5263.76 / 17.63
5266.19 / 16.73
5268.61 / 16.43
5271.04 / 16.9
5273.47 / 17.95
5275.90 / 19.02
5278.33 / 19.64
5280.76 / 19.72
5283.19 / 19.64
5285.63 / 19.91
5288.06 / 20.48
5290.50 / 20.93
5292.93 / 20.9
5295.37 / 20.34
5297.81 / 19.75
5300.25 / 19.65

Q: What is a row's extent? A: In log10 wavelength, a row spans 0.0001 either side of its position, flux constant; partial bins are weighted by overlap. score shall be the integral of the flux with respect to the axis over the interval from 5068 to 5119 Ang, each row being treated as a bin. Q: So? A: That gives 962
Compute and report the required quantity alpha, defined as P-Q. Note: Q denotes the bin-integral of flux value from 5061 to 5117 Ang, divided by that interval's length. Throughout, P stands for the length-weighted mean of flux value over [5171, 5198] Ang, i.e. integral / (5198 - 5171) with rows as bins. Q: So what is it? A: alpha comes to -3.6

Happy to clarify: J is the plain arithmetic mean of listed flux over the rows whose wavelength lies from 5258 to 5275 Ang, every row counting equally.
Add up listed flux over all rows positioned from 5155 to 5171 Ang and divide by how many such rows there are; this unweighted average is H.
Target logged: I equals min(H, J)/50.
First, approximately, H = 16.4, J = 17.7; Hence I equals 0.33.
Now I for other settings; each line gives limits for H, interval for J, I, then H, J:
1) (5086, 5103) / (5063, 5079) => 0.38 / 19.1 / 18.9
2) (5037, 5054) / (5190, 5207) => 0.36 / 18.6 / 17.8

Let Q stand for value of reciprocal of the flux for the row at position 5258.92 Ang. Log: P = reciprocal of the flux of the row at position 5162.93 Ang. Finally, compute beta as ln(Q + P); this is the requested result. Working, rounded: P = 0.0578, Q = 0.051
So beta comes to -2.22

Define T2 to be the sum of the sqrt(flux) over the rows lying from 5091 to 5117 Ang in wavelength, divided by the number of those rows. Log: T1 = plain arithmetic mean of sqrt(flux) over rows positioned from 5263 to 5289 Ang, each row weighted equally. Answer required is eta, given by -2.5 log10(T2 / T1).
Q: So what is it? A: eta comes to -0.01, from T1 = 4.30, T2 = 4.35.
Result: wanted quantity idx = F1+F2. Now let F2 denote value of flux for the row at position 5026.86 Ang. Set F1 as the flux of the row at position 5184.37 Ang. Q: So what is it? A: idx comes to 33.2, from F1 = 13.6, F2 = 19.57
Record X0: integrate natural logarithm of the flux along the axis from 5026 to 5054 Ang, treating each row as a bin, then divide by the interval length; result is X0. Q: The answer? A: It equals 2.949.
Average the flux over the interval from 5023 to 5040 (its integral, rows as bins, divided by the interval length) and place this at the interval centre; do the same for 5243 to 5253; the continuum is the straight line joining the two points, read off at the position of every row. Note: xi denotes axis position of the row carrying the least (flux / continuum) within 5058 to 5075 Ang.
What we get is 5068.70 Ang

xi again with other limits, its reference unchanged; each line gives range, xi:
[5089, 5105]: 5101.48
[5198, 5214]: 5208.30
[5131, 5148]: 5143.95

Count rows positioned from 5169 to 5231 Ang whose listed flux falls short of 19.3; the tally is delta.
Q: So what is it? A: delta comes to 23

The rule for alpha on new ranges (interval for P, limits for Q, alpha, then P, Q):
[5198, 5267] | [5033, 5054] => 0.2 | 19.0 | 18.82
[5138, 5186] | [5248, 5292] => -2.9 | 16.2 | 19.05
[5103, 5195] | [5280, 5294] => -3.2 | 17.1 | 20.28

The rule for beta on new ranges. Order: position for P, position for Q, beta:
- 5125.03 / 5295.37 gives -2.26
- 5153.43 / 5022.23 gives -2.23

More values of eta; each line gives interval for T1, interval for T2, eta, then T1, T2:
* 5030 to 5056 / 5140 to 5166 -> 0.04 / 4.36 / 4.22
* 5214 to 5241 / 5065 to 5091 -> 0.02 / 4.40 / 4.34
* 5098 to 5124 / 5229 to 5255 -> -0.03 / 4.33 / 4.46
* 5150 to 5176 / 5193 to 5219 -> -0.07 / 4.01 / 4.26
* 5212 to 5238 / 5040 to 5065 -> 0.00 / 4.38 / 4.37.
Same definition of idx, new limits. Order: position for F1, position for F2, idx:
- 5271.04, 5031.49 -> 37.0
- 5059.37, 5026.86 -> 39.6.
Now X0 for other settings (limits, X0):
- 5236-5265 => 2.983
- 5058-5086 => 2.942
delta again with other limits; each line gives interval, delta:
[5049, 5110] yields 19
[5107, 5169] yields 26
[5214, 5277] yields 12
